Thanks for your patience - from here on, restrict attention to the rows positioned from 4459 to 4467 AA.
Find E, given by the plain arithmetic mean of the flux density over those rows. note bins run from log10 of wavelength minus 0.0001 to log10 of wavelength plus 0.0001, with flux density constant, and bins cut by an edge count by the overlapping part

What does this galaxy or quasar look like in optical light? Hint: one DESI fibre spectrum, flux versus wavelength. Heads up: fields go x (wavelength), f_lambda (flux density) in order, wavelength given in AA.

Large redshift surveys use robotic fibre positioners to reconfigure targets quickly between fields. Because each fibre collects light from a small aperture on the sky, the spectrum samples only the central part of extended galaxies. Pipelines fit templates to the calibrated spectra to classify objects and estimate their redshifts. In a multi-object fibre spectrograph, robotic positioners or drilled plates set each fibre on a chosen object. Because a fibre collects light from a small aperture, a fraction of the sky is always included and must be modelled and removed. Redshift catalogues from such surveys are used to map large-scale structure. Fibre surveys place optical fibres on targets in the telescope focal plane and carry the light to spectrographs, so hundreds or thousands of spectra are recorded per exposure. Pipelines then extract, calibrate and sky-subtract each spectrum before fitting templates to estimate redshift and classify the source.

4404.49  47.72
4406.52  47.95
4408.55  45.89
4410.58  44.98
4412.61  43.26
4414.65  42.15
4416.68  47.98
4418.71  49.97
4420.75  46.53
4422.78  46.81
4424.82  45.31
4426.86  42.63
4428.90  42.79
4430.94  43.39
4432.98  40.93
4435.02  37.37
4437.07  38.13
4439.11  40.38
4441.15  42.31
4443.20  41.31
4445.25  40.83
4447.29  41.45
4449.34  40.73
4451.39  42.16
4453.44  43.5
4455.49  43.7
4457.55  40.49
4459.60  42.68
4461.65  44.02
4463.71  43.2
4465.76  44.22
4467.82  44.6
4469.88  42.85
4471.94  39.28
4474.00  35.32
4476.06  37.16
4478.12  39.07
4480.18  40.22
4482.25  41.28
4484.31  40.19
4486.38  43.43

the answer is 44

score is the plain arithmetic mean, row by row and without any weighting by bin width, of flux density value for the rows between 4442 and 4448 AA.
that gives 41.2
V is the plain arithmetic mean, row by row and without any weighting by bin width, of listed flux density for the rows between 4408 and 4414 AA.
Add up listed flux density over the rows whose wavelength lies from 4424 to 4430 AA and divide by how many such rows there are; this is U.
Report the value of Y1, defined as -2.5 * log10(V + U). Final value -4.86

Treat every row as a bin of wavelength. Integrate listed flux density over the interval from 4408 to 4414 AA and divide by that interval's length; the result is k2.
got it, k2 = 44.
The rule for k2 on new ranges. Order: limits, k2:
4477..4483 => 40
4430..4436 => 41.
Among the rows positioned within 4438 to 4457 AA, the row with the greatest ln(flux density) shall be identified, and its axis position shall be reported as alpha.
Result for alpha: 4455.49 AA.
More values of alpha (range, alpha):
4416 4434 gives 4418.71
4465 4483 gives 4467.82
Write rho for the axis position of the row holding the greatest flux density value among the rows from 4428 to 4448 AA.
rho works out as 4430.94 AA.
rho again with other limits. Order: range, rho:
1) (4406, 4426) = 4418.71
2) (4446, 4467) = 4465.76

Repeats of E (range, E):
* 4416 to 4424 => 48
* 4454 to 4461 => 42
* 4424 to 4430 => 44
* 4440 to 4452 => 41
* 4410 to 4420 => 46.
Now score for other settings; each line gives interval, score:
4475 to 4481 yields 38.8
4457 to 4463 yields 42.4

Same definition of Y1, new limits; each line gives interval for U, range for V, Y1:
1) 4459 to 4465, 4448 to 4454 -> -4.83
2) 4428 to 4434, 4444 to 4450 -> -4.80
